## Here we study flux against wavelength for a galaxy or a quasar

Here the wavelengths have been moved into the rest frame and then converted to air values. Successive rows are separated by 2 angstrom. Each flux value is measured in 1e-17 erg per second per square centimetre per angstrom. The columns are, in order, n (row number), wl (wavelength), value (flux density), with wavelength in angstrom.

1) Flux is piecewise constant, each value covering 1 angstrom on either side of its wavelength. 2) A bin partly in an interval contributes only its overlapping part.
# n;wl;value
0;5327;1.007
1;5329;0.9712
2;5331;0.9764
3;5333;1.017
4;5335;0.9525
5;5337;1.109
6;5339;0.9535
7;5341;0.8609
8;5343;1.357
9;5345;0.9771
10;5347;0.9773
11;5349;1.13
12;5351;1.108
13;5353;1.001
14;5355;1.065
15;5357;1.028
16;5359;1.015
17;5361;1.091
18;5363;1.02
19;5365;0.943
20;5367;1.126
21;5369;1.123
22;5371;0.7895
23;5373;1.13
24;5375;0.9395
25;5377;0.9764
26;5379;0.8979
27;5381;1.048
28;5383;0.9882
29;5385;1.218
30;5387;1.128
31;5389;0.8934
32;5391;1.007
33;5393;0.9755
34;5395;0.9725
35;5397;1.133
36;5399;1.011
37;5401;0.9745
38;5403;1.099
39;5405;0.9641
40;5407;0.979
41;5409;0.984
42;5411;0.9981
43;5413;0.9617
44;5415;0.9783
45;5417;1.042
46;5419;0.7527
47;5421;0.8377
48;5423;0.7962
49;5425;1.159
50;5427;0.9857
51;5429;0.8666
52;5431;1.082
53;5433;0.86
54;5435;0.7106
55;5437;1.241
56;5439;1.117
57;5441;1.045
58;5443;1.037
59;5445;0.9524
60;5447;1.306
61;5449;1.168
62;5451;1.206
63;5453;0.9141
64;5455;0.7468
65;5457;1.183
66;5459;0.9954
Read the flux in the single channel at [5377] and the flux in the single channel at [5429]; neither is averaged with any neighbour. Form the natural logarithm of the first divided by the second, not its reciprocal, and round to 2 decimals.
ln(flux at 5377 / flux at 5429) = 0.12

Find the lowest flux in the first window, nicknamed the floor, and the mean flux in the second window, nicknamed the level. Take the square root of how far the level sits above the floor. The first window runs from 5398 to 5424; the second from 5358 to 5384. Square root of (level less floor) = 0.504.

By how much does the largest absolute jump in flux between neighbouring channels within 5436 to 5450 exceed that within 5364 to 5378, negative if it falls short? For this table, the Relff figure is 0.01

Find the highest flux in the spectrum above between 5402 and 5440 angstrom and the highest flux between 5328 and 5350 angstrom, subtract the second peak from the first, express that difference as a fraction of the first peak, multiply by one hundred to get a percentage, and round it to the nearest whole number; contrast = -9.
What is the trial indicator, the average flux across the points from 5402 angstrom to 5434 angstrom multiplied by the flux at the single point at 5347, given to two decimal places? 0.94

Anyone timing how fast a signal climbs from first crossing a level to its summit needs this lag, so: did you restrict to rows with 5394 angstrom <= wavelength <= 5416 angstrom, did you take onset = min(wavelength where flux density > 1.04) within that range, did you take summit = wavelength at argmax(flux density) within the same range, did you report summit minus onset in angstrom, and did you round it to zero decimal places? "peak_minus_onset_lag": 0 angstrom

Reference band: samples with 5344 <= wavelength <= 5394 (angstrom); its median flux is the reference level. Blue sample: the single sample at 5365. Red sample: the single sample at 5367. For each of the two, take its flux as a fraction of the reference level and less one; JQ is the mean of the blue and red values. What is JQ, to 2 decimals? 0.02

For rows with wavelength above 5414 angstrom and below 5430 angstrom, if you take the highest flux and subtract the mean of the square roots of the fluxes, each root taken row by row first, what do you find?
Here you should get 0.20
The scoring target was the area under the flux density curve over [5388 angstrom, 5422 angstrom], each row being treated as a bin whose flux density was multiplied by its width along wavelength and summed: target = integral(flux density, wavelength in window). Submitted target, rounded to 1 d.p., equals 33.1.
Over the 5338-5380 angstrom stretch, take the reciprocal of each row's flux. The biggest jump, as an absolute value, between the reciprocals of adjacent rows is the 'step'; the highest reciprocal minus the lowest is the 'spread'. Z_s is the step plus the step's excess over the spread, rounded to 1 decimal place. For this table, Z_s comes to 0.3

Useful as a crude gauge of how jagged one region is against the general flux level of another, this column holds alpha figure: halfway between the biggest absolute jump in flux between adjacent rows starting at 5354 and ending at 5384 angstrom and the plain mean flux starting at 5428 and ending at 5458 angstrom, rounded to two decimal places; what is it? 0.68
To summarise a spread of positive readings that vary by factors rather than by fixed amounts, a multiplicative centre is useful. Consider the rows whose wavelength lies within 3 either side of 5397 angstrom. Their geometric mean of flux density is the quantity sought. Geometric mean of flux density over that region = 1.04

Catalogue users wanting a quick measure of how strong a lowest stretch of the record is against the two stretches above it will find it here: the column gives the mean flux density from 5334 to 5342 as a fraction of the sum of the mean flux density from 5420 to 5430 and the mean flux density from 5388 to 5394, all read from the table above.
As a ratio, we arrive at 0.513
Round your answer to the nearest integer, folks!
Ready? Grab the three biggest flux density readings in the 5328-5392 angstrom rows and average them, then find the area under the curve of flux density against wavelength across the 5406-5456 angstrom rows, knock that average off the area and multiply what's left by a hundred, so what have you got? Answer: 4822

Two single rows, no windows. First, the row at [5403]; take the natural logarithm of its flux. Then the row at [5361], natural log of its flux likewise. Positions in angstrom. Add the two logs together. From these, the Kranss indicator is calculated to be 0.18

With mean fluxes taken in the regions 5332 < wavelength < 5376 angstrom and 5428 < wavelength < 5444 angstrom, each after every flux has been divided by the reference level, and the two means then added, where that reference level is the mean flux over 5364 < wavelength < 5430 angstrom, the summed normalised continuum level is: 2.05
